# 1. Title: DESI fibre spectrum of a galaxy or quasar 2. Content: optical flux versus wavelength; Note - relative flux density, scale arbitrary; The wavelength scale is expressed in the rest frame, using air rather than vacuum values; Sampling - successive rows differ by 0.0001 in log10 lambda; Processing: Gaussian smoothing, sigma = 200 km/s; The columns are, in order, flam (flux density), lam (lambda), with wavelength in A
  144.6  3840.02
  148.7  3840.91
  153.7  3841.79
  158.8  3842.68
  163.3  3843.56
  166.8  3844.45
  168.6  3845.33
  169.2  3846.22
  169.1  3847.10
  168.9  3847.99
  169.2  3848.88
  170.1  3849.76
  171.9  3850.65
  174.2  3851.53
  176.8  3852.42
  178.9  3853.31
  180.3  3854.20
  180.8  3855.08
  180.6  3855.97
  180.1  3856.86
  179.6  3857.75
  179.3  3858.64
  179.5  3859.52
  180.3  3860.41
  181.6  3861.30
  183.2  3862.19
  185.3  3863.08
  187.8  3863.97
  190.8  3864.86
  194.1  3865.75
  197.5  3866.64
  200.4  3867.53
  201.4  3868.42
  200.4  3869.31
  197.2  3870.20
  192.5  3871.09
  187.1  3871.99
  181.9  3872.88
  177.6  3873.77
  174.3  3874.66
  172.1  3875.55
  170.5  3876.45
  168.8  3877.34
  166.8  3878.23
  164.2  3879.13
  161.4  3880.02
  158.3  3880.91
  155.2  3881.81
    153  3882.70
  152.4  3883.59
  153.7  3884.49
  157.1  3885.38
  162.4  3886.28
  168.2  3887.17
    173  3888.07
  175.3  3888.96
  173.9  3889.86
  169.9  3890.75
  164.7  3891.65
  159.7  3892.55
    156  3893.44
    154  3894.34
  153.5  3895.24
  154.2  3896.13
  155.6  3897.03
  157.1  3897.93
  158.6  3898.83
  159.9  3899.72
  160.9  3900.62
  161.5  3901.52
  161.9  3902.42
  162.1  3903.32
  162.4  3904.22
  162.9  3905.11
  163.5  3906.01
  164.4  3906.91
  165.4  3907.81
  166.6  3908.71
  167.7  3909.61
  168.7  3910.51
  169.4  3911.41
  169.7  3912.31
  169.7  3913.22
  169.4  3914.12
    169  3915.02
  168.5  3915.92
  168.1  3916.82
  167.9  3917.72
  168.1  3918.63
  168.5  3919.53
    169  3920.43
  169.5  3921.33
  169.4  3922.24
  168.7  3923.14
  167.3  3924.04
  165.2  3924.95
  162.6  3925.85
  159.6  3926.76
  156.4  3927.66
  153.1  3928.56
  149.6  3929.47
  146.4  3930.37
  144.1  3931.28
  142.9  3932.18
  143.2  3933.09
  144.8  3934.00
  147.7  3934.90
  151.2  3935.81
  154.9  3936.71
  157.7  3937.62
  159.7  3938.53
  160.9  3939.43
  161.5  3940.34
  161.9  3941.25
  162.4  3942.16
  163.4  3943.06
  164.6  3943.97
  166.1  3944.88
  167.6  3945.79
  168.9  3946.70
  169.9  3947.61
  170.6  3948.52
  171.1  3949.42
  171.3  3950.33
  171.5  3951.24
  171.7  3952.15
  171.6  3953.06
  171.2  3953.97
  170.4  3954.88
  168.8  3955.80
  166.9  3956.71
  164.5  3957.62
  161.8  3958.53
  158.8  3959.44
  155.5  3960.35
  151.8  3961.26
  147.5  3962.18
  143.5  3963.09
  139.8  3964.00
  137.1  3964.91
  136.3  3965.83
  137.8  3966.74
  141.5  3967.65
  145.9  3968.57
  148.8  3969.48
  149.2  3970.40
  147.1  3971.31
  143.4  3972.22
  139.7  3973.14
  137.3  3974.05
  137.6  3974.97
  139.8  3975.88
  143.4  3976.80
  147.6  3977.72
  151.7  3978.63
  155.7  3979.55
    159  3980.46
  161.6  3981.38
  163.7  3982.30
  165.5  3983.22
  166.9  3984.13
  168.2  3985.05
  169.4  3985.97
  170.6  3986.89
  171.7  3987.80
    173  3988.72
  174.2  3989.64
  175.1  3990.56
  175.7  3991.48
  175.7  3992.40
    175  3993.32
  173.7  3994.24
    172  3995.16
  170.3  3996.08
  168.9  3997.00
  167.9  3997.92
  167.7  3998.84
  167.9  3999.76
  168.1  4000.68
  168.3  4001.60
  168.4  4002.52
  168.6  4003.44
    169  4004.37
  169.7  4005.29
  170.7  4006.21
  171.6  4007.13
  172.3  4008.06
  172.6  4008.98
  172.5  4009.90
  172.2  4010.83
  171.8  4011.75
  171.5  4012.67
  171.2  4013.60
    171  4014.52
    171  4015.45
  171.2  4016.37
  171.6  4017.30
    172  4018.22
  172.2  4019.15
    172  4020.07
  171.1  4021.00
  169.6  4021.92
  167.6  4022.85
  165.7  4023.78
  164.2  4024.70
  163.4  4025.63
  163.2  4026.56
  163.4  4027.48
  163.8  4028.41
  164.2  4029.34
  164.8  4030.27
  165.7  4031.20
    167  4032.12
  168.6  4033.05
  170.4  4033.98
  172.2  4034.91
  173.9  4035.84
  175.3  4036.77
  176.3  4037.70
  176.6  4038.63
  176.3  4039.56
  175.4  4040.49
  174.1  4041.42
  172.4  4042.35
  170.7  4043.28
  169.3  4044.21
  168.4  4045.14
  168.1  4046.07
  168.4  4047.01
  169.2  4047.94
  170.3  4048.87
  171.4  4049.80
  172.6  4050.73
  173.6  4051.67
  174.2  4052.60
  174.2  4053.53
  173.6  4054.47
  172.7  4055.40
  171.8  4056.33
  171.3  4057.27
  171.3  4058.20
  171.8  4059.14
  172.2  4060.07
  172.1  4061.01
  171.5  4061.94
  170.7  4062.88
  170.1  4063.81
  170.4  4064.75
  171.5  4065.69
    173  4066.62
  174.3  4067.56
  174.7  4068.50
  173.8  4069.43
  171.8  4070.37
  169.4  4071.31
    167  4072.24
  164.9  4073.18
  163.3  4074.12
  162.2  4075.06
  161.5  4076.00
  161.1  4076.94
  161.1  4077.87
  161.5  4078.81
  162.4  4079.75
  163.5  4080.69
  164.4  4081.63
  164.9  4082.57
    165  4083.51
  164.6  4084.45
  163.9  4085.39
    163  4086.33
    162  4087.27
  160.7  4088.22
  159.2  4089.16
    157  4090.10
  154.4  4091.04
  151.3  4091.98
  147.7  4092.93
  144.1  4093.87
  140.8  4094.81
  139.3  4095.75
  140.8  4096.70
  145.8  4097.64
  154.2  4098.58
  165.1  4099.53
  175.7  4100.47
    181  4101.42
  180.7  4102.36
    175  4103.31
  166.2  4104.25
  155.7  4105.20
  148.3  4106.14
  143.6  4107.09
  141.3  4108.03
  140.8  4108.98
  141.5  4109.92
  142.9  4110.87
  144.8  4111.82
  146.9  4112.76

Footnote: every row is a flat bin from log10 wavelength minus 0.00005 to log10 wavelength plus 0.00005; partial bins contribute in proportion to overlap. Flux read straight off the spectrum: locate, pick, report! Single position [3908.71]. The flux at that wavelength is 166.6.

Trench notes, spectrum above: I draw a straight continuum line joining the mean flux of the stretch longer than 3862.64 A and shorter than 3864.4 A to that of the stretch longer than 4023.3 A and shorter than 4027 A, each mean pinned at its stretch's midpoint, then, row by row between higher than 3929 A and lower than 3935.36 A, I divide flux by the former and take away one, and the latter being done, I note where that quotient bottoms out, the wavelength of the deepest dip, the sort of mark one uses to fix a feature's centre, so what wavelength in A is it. 3932.18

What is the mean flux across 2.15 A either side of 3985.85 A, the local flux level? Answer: 169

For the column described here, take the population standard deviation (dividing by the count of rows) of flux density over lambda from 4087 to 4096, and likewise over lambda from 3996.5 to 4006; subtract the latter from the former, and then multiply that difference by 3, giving 22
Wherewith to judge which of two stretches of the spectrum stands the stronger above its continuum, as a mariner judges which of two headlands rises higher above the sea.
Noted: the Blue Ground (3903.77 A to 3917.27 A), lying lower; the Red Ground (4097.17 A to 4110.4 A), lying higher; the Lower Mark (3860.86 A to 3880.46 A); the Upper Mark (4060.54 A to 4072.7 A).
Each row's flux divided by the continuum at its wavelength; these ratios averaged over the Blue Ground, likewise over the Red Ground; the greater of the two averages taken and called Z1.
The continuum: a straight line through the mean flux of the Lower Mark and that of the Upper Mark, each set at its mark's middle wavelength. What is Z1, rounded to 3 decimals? 0.934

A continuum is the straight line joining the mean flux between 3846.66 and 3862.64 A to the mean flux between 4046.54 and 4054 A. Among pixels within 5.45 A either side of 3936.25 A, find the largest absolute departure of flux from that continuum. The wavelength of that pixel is 3932.18 A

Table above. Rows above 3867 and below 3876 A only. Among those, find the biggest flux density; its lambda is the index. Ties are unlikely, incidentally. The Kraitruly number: 3868.42 A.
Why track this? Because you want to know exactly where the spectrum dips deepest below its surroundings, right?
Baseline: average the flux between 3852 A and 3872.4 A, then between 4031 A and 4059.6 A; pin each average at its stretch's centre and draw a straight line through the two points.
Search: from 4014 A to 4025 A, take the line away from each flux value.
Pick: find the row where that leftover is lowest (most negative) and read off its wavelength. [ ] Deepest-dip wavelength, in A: 4024.70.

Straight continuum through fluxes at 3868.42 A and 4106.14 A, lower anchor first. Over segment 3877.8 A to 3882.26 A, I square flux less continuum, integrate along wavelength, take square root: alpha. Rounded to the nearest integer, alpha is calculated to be 80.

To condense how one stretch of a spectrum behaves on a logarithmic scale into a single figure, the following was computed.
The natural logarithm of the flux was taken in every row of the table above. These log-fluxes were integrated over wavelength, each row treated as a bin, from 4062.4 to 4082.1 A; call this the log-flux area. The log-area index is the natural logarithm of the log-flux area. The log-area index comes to 4.61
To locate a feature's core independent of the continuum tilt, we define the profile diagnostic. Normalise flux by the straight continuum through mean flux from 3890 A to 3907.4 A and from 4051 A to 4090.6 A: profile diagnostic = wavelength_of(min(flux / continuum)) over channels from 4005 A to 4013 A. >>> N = 4005.29 A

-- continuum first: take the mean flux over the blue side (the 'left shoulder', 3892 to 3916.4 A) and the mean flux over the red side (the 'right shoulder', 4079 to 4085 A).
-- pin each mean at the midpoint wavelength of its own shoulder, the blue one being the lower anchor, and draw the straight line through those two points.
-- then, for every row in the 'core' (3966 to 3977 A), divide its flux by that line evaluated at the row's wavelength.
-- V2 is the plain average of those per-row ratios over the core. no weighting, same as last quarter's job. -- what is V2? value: 0.87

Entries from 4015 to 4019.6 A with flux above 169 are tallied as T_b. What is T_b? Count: 5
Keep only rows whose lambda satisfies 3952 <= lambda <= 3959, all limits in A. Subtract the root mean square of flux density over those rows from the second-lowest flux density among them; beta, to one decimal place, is -3.9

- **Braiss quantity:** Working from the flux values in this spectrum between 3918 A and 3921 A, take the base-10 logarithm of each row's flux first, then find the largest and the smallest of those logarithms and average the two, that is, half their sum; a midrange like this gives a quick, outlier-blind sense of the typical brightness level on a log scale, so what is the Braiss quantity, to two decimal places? 2.23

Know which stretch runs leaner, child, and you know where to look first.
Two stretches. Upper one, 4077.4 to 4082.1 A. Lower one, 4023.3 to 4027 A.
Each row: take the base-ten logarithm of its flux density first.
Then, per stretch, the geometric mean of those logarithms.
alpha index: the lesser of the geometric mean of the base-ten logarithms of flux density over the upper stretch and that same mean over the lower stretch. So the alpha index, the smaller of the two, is 2.21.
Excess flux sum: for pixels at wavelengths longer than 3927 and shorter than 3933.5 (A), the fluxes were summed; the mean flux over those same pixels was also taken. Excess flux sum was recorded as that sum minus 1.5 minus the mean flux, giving 886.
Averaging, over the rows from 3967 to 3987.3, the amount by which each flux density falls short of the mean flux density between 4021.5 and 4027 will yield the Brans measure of 13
